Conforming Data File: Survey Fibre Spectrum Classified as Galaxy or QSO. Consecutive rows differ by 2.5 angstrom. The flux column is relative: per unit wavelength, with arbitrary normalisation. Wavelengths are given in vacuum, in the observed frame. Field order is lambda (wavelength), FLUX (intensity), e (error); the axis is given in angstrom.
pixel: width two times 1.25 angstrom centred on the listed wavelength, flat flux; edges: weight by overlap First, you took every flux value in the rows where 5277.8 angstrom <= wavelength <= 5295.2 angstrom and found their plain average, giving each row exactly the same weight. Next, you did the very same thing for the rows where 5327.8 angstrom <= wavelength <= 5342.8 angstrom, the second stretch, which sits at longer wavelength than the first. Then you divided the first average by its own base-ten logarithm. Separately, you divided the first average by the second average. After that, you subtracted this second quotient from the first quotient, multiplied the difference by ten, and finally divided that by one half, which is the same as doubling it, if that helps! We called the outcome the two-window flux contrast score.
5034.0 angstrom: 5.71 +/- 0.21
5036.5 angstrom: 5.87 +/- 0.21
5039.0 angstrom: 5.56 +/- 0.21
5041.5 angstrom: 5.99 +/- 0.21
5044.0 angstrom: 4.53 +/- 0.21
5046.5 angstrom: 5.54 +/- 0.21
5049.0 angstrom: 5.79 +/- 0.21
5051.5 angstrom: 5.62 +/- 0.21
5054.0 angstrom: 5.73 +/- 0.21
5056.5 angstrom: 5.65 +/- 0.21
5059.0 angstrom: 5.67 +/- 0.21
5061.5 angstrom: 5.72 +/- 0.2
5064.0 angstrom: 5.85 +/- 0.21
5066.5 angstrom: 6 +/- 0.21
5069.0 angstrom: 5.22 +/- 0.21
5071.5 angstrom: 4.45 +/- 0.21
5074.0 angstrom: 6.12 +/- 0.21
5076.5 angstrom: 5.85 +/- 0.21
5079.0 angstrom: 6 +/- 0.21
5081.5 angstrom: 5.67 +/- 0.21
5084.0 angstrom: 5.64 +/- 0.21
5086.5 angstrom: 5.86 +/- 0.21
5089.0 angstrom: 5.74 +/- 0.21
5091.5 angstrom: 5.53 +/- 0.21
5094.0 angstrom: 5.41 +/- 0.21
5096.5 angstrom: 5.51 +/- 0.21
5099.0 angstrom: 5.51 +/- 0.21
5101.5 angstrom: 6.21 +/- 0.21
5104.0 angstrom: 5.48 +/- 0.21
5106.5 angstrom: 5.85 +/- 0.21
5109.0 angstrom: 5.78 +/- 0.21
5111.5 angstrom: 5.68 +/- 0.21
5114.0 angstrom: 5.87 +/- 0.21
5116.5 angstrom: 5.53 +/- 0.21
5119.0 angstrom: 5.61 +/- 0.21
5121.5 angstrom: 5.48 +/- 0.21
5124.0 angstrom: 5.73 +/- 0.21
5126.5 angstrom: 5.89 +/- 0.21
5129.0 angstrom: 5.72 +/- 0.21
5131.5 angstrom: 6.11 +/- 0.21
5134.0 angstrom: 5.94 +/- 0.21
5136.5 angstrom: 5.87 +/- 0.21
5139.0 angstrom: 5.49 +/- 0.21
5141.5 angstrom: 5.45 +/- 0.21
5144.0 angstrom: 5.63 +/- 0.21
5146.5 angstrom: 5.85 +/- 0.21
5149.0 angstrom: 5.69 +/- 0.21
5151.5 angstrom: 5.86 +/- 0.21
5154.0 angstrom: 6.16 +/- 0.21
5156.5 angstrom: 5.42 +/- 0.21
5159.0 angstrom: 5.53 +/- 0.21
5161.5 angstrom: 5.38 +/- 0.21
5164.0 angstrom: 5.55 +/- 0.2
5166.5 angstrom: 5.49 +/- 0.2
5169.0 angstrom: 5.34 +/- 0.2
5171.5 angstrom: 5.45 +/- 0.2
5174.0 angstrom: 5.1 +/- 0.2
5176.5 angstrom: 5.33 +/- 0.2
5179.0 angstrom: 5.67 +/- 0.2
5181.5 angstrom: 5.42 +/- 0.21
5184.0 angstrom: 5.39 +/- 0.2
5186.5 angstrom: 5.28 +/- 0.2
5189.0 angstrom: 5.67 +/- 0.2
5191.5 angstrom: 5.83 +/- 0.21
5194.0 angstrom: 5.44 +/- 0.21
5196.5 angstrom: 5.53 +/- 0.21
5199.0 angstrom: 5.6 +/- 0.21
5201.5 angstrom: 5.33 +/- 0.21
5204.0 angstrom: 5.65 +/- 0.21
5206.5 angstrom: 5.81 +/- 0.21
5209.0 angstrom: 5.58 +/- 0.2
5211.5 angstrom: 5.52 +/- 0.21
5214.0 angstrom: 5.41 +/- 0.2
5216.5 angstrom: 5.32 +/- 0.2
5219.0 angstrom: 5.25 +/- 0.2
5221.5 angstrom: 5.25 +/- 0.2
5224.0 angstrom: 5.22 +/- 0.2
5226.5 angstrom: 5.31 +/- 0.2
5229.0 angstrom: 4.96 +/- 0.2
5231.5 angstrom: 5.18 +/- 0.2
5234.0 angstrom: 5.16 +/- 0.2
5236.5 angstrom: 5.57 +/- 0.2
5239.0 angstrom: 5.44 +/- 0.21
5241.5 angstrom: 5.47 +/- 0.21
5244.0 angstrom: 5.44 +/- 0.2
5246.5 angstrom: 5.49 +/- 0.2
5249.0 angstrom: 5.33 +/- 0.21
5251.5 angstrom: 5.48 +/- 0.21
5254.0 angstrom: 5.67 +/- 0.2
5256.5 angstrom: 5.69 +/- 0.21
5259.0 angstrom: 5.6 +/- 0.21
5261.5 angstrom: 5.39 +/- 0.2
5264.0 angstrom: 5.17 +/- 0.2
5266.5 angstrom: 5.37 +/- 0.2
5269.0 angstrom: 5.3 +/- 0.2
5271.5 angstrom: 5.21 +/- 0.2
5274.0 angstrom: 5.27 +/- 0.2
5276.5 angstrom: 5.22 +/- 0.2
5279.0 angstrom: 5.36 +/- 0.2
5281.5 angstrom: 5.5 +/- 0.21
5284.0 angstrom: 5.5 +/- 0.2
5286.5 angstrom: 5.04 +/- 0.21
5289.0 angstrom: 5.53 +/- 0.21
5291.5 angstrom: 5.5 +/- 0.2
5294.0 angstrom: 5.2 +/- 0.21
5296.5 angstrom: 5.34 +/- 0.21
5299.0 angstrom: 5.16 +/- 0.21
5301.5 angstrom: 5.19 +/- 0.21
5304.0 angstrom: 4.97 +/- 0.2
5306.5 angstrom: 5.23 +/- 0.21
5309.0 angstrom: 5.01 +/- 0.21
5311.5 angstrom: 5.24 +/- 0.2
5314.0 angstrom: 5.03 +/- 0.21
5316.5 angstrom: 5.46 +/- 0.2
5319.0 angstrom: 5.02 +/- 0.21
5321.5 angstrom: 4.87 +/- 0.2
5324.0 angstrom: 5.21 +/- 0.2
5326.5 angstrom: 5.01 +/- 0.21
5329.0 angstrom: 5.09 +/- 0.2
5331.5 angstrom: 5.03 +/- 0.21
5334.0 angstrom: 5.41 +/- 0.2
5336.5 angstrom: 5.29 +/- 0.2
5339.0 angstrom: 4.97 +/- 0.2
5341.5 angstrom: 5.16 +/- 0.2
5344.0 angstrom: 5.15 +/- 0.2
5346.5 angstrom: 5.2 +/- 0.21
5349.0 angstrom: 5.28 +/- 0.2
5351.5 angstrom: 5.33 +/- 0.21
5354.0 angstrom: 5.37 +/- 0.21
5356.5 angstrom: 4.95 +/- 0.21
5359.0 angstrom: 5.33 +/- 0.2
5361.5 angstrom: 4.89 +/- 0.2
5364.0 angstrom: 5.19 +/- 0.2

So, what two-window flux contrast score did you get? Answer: 126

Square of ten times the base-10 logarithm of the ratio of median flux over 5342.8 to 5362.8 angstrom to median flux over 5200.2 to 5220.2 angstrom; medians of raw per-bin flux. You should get 0.033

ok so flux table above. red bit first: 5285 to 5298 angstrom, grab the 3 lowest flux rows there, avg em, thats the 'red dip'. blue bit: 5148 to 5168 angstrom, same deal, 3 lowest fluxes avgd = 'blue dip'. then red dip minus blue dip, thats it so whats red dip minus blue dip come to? -0.2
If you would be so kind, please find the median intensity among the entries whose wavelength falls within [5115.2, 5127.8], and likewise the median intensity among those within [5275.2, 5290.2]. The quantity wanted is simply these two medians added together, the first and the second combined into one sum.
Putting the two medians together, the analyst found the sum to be 11.0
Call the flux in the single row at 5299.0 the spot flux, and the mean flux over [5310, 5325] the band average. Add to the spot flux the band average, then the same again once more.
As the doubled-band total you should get 15.4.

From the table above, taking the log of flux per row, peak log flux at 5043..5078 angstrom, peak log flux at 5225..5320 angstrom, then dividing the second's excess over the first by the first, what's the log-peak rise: -0.040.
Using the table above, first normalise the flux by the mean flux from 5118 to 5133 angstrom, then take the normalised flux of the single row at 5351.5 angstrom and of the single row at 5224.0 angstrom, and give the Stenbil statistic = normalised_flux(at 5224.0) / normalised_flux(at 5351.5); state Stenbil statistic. 0.98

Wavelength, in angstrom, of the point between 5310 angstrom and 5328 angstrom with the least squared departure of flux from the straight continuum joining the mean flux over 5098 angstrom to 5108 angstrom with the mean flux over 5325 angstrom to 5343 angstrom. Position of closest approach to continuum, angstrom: 5311.5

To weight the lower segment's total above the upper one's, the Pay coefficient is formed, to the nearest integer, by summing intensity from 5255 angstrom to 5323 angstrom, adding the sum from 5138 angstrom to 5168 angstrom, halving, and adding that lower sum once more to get 172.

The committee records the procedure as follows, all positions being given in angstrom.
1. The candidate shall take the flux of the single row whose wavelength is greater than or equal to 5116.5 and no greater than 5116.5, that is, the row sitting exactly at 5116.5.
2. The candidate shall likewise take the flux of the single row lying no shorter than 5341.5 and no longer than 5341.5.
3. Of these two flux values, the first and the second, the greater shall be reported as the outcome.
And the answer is 5.53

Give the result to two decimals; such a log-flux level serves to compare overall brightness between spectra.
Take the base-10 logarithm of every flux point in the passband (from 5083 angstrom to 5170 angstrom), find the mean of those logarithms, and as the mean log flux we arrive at 0.75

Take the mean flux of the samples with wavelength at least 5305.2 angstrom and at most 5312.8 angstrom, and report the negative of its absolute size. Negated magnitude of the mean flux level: -5.2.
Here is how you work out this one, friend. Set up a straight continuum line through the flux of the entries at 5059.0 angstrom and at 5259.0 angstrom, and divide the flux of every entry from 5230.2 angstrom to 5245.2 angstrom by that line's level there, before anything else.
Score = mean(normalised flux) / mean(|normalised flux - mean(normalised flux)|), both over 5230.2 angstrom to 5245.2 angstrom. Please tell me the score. 39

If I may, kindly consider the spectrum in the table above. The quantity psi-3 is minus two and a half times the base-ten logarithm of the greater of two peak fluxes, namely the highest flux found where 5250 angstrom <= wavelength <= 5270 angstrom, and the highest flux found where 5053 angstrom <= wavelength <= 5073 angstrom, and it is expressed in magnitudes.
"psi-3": -1.95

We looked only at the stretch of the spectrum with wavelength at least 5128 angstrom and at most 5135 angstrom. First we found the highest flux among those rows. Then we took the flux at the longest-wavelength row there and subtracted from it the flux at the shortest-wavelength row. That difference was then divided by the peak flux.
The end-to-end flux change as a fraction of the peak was 0.04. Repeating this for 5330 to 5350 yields 0.05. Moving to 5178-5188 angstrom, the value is -0.07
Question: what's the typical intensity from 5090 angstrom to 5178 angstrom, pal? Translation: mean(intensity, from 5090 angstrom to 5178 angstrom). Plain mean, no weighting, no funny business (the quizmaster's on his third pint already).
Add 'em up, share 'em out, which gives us 5.64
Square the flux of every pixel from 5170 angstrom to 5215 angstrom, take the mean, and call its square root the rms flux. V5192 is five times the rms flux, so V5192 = 27.5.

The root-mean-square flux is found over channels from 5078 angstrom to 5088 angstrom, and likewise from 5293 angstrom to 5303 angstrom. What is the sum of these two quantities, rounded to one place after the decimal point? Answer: 11.0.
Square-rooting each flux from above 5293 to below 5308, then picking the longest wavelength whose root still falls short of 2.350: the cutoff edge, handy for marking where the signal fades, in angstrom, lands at 5306.5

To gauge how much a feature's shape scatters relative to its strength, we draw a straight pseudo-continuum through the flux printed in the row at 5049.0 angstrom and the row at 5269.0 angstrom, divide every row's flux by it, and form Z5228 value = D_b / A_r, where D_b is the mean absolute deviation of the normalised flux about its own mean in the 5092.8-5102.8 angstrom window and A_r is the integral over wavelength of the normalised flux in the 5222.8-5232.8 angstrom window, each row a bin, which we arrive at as 0.0051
